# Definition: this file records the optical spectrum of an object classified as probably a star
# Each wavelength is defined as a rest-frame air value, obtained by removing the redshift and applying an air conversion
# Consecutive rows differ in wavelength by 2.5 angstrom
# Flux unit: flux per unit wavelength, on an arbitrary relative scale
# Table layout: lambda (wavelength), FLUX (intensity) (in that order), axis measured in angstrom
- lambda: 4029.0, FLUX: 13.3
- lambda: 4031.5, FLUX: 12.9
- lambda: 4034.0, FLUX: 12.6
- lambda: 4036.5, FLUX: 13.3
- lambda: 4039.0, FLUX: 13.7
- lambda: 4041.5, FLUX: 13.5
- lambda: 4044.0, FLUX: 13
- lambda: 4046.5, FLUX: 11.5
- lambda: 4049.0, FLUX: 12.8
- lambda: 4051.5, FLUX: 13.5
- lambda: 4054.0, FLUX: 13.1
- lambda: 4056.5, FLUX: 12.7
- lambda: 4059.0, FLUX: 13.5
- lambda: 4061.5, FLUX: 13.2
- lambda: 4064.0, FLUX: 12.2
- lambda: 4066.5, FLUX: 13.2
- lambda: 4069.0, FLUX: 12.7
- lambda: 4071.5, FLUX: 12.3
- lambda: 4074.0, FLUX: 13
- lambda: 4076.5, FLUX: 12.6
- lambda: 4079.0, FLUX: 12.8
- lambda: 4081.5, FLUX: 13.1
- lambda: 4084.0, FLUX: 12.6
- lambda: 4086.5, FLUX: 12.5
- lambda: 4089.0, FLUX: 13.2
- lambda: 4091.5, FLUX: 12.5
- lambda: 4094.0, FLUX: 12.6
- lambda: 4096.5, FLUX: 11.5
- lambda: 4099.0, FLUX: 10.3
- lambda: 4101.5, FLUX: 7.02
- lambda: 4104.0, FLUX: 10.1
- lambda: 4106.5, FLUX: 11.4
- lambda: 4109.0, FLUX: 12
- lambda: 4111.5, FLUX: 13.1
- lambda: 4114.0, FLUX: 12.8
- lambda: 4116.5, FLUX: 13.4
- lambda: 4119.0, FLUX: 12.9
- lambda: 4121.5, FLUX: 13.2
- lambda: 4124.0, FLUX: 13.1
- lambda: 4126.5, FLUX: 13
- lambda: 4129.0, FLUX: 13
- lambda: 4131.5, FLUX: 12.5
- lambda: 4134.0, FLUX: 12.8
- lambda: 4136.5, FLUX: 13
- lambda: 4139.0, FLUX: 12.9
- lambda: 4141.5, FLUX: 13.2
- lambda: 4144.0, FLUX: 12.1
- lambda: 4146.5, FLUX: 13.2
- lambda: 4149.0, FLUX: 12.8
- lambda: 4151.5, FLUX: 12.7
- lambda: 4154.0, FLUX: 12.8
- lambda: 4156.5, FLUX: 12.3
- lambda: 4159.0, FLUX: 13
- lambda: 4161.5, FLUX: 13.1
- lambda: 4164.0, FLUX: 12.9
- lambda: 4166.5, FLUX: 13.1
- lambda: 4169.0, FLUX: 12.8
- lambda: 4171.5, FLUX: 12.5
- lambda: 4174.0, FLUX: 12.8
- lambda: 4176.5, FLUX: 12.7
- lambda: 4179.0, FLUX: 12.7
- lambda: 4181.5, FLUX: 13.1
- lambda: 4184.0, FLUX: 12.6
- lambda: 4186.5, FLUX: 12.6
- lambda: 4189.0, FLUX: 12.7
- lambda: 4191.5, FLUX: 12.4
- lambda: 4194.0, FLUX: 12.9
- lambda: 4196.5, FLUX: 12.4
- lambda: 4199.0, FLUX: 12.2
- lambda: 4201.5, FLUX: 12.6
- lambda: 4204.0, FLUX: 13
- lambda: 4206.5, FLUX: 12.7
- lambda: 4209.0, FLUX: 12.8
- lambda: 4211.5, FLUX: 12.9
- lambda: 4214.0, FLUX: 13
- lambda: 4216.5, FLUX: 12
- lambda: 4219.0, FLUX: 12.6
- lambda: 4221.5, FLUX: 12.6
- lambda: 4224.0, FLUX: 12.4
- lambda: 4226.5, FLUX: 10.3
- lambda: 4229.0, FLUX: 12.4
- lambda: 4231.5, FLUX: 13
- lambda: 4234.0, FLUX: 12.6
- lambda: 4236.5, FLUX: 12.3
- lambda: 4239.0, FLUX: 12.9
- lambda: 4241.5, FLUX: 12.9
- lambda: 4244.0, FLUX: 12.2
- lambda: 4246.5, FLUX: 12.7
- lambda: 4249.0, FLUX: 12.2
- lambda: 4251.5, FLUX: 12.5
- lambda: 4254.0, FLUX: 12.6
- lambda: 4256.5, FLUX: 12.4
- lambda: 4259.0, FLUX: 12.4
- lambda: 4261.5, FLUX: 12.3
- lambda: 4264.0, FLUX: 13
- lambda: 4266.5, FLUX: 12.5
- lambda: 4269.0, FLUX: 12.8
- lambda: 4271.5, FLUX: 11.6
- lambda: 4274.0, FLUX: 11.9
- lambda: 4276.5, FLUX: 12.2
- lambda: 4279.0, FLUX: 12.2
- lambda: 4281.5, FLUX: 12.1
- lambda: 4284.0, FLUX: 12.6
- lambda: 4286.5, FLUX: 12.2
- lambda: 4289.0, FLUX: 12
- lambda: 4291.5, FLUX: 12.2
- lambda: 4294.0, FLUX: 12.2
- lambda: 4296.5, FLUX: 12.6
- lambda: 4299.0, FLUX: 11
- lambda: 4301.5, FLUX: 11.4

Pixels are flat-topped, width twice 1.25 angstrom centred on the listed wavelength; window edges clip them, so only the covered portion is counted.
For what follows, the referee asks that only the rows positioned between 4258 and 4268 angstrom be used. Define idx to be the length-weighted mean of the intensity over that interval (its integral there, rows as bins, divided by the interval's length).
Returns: 12.6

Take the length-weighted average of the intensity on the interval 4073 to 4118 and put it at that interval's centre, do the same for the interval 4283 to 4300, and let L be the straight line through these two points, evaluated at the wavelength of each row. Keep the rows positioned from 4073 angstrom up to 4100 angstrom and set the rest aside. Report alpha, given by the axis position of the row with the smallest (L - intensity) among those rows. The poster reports 4089.0 angstrom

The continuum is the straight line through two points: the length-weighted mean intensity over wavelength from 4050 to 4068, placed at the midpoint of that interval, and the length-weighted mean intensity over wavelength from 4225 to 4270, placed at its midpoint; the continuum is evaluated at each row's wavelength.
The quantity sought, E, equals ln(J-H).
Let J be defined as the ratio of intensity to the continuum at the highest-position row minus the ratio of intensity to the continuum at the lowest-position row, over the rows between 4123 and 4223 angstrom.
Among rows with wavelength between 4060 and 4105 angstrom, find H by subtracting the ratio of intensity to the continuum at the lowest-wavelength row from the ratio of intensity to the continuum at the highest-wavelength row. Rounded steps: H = -0.23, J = -0.014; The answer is -1.5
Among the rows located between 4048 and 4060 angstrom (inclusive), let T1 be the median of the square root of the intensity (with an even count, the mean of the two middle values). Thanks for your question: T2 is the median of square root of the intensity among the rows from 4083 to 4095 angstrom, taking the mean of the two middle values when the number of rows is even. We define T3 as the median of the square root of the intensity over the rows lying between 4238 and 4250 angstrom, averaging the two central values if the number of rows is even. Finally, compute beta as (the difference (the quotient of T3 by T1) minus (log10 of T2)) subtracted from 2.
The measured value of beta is 1.57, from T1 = 3.62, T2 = 3.55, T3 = 3.56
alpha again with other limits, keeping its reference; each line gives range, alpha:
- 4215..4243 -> 4231.5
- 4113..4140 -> 4116.5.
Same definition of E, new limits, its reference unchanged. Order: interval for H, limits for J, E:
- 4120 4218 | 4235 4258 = -2.5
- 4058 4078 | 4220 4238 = -3.1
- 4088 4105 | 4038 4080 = -1.7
